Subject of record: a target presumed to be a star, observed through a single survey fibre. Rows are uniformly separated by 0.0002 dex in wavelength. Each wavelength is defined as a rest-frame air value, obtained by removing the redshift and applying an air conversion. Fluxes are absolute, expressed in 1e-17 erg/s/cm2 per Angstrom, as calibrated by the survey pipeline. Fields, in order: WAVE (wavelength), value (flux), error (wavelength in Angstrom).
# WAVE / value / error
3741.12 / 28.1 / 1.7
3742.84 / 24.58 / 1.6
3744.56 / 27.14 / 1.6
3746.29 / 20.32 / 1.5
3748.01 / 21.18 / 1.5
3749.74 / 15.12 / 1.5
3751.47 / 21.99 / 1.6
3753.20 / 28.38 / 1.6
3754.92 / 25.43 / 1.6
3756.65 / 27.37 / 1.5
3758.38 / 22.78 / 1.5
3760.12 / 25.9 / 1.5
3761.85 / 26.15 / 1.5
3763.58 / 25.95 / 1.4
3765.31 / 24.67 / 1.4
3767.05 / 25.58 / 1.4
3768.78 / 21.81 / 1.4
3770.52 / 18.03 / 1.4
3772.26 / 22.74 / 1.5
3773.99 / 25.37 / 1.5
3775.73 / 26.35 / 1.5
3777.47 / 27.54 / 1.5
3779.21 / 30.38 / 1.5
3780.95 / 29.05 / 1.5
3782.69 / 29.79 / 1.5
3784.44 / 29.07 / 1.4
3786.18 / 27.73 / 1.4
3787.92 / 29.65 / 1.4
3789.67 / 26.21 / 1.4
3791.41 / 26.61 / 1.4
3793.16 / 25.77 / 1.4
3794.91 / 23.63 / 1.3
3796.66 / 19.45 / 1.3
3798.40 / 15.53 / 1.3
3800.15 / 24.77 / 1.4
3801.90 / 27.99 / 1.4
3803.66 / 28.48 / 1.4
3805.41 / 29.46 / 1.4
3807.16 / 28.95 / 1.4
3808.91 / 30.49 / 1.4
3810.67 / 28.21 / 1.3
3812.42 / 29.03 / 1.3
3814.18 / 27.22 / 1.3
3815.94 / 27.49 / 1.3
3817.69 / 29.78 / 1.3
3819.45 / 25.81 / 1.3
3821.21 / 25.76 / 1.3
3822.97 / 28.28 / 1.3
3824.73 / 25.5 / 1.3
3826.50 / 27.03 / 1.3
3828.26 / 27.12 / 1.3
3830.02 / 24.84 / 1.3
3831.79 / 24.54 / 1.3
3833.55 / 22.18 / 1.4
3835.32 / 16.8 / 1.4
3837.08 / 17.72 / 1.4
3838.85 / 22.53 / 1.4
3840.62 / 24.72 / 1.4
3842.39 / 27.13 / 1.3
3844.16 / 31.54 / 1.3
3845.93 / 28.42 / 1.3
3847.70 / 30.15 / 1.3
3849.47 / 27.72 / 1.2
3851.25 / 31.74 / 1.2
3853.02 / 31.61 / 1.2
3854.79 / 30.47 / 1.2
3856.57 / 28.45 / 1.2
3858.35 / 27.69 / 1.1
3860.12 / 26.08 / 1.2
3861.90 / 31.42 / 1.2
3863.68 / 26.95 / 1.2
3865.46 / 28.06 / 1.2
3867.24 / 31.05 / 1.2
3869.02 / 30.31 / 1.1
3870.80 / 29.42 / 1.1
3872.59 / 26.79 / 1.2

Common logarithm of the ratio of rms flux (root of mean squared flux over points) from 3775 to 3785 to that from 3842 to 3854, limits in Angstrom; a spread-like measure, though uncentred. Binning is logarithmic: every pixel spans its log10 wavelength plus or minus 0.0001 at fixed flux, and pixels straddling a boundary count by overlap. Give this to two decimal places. -0.02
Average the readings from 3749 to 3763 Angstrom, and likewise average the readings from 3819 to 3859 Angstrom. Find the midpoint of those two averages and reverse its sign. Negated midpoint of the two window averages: -25.3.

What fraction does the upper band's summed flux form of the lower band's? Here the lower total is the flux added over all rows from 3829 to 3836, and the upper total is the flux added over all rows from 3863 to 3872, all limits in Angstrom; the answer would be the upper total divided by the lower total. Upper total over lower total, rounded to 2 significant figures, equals 1.6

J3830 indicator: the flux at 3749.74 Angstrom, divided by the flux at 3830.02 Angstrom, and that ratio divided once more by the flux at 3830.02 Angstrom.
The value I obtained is 0.025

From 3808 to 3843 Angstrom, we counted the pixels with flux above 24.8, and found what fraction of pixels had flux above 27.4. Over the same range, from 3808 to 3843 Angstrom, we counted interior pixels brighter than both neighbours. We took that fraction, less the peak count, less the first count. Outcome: -17.7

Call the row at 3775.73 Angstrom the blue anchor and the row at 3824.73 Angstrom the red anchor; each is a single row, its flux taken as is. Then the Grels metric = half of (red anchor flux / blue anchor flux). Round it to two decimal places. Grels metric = 0.48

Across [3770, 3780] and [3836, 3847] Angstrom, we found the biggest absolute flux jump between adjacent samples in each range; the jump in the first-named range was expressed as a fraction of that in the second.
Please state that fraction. 1.0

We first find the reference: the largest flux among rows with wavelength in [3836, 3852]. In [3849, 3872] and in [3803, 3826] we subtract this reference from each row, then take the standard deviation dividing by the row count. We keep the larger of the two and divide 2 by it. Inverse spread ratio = 1.08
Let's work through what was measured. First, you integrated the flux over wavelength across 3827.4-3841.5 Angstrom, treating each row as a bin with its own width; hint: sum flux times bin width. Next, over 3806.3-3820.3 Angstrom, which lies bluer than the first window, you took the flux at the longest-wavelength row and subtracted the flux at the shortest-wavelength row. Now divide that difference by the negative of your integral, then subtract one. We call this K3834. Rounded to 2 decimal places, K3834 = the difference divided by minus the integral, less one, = -0.99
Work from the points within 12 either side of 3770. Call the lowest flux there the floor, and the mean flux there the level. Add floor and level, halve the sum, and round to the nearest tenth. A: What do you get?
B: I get 21.6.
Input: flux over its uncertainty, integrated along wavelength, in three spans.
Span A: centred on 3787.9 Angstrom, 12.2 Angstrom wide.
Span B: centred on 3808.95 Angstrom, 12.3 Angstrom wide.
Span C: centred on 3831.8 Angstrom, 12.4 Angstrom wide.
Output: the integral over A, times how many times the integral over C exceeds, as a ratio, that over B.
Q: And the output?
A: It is 195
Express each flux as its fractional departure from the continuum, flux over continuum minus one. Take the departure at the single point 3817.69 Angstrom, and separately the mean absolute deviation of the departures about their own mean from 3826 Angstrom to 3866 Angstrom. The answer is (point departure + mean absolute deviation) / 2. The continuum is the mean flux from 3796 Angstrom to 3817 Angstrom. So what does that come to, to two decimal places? 0.12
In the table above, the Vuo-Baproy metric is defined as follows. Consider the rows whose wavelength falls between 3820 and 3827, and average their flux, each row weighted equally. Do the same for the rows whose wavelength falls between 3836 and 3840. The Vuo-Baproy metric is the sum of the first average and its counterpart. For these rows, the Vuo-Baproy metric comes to 46.8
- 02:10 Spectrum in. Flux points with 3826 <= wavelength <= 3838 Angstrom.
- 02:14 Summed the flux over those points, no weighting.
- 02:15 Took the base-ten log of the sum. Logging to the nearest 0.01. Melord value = 2.20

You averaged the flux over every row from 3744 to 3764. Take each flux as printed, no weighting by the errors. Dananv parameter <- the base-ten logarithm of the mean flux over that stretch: 1.38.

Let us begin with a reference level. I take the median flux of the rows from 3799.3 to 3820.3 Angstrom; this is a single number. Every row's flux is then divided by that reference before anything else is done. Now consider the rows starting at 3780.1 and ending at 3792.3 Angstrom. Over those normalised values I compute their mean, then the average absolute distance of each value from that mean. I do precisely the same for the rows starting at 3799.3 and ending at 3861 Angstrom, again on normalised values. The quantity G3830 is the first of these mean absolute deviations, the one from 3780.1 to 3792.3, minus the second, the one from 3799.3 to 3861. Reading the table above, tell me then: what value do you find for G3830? -0.043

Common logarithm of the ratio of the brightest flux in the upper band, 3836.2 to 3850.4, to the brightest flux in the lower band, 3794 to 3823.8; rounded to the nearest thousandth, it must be 0.015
